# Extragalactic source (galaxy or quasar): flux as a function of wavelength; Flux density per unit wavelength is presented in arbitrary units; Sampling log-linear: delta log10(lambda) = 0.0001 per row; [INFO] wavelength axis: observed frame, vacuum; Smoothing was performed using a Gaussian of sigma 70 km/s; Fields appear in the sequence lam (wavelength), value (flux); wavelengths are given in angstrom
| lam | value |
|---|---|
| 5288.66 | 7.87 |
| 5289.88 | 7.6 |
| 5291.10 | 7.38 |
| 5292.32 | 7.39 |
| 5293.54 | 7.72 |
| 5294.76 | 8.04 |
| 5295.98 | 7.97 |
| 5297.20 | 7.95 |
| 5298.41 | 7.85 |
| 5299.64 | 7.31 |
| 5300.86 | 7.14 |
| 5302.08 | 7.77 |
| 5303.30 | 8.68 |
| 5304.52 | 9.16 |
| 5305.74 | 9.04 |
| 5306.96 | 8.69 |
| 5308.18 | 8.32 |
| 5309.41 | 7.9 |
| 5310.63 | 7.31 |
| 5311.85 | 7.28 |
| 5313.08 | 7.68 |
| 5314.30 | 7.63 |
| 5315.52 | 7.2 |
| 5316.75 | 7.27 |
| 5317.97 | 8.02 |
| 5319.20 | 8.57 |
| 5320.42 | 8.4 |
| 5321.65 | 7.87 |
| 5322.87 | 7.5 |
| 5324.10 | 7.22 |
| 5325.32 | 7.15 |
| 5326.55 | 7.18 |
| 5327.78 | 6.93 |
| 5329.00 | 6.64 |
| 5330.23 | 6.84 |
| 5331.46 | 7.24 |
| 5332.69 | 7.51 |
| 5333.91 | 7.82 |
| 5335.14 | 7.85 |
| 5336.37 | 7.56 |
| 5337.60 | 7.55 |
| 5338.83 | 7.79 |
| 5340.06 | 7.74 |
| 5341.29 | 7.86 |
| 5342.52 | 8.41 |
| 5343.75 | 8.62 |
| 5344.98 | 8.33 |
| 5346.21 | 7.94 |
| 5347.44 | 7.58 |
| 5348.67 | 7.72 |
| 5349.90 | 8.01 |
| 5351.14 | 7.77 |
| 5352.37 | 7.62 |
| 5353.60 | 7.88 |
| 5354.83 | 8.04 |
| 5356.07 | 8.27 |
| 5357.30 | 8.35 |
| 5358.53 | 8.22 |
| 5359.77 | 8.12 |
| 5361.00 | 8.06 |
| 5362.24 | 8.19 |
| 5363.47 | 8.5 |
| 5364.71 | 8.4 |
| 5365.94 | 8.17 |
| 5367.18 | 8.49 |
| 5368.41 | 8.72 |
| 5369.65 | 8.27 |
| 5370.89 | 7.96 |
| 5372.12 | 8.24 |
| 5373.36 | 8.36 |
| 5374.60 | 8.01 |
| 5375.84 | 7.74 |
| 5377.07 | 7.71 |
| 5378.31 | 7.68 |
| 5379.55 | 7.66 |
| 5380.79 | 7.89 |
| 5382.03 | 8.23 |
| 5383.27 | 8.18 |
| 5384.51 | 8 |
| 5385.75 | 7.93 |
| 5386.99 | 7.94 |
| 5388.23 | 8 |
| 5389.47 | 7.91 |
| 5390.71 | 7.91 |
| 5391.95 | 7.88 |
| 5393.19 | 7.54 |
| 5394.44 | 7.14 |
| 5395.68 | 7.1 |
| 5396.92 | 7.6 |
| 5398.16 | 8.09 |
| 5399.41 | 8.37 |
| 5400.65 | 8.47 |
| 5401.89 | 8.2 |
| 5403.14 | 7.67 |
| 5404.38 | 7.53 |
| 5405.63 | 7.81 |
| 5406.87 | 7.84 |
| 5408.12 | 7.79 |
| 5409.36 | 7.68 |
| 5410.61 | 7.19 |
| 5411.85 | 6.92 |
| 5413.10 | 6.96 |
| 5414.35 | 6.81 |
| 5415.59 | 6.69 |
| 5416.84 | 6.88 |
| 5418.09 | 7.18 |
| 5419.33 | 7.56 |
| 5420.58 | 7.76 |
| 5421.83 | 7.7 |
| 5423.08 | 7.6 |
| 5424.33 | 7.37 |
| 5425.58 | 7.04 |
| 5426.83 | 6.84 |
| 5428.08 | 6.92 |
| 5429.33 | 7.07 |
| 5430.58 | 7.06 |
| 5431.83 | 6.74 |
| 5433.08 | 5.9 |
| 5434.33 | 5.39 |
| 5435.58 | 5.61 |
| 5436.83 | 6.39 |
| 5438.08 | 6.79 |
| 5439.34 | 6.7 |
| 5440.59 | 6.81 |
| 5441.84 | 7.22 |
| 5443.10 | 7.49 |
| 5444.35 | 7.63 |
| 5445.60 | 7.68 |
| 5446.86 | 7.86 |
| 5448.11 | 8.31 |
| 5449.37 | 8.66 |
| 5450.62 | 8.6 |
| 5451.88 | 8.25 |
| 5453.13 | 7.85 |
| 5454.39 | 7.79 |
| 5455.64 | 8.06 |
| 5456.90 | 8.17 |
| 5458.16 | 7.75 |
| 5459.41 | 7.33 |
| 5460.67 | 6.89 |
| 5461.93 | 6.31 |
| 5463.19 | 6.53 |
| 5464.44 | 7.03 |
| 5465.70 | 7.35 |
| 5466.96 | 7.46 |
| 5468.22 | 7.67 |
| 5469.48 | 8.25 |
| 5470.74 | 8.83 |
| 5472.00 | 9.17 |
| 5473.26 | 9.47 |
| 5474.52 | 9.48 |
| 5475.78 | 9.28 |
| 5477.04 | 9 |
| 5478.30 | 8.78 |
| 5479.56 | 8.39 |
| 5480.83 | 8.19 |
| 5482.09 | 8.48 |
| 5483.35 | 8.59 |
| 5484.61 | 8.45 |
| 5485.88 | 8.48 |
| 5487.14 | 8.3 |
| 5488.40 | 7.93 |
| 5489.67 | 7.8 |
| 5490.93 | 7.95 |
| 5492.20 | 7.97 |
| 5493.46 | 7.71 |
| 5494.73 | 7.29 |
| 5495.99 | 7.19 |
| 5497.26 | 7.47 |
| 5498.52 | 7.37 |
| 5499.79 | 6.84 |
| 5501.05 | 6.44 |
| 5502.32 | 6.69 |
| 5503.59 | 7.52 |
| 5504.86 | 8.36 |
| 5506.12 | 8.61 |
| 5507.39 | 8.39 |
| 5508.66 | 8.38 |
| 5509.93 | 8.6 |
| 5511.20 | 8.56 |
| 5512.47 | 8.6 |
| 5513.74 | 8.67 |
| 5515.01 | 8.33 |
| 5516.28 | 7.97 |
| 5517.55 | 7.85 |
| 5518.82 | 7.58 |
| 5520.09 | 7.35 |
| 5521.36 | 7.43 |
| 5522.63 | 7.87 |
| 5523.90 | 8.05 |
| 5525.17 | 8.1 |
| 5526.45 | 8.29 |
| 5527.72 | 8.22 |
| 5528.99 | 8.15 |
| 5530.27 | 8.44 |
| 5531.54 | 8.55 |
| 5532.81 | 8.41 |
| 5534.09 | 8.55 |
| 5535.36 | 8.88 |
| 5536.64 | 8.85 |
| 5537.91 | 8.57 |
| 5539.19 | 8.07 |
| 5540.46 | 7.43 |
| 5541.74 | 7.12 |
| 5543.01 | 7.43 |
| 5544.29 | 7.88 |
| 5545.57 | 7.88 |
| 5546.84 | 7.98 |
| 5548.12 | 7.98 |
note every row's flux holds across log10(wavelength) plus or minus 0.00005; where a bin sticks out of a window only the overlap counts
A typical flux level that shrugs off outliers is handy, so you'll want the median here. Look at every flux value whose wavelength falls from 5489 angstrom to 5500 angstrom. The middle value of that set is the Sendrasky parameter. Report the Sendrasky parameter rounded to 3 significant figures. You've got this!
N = 7.47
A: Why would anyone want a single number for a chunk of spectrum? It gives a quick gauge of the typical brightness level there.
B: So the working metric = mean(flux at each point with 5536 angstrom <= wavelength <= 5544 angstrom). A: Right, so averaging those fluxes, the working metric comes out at 7.91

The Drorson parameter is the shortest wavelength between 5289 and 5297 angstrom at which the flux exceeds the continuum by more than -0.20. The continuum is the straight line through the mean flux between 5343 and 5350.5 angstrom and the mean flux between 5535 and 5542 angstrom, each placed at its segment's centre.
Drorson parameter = 5294.76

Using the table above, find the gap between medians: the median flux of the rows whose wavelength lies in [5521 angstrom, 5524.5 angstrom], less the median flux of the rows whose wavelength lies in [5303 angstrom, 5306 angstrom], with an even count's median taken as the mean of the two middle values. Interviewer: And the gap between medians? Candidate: -1.2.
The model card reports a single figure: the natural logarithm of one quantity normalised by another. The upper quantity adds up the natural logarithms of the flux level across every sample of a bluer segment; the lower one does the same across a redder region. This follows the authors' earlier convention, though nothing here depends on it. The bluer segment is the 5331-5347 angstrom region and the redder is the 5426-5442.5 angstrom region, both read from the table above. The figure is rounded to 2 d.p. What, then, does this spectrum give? 0.09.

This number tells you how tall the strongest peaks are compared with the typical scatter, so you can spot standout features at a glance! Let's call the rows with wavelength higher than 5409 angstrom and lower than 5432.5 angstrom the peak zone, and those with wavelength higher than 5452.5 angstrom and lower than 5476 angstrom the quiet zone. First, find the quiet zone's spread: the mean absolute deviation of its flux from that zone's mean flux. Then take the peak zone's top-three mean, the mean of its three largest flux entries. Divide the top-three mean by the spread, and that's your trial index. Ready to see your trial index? 10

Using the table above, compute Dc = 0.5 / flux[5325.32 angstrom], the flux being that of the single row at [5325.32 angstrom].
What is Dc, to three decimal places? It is 0.070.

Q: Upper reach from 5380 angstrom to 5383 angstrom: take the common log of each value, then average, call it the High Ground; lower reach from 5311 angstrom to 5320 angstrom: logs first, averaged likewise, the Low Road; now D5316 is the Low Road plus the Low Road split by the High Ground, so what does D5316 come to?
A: 1.86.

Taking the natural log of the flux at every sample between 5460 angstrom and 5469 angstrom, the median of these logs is 1.95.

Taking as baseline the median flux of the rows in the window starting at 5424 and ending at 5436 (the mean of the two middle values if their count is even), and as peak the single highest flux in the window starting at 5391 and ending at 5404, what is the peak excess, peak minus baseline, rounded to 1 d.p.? 1.6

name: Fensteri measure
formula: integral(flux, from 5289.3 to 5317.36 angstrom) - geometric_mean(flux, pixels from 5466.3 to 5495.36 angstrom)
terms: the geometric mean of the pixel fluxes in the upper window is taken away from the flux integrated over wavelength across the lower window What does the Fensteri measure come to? 212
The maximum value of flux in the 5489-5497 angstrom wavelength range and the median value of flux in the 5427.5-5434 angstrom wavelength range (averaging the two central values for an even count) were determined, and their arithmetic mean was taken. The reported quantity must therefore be 7.4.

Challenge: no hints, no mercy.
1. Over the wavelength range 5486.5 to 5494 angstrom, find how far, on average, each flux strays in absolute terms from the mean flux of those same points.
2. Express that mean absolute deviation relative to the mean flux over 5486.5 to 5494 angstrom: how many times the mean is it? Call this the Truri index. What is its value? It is 0.016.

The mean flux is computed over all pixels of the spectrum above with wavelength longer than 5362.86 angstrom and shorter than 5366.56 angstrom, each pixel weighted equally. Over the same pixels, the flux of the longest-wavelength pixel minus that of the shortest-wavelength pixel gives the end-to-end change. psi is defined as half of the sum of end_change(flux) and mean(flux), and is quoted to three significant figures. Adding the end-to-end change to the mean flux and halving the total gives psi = 4.01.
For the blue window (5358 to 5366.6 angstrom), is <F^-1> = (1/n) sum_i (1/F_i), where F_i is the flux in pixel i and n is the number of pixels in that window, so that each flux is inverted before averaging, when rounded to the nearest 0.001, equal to 0.121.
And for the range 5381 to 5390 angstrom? 0.125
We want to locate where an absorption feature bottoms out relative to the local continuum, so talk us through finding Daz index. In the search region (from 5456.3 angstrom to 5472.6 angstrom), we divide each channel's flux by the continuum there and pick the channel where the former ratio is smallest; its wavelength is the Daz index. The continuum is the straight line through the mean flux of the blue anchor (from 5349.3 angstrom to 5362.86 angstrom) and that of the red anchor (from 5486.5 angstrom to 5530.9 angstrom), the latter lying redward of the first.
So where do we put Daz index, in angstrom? 5461.93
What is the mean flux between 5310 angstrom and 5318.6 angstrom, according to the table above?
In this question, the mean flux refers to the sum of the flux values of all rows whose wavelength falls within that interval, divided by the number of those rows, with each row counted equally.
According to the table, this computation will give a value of 7.5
